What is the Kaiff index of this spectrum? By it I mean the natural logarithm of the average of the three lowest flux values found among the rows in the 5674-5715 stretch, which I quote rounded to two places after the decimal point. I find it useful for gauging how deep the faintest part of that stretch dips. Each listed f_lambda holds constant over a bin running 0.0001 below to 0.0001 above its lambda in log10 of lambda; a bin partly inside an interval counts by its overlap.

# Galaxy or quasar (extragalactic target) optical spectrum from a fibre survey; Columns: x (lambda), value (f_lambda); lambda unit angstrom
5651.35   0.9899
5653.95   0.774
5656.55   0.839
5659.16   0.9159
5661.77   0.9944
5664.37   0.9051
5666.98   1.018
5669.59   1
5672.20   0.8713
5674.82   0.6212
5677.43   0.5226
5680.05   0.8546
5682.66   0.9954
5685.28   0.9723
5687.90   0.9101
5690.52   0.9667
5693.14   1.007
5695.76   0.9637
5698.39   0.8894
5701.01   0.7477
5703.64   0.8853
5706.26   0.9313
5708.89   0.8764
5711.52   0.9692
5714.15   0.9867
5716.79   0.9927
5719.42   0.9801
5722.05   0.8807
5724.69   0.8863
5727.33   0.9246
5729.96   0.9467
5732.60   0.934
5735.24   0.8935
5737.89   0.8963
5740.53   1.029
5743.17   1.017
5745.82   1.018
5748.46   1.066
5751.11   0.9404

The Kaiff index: -0.46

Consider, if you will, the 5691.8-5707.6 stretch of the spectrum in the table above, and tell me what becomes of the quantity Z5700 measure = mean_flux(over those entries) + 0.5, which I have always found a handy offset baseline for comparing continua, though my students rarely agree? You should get 1.40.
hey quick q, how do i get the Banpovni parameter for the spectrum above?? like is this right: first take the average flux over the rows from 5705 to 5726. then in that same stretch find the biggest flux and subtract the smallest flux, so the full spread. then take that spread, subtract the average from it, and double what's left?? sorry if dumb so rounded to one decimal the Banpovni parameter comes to -1.6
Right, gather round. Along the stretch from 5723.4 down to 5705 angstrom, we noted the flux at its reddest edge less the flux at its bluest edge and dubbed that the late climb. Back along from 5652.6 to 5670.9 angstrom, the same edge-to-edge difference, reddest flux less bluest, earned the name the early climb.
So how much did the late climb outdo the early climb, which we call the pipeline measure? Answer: -0.3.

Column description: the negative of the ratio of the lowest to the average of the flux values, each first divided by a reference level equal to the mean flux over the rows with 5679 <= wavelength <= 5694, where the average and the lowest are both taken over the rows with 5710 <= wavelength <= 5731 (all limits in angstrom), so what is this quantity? -0.93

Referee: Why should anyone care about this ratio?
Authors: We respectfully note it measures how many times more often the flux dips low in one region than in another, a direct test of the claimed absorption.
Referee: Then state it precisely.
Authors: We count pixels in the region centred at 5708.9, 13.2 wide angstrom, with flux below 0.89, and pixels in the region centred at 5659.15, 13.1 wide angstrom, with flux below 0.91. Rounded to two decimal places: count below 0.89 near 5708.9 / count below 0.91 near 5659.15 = 0.67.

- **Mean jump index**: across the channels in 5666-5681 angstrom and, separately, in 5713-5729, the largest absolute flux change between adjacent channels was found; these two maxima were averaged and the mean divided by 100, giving 0.0022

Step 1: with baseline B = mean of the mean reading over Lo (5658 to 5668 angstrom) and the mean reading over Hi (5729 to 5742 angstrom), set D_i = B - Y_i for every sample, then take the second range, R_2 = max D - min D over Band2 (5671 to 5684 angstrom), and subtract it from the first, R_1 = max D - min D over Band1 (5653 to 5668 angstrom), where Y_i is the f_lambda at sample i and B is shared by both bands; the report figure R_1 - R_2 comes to -0.2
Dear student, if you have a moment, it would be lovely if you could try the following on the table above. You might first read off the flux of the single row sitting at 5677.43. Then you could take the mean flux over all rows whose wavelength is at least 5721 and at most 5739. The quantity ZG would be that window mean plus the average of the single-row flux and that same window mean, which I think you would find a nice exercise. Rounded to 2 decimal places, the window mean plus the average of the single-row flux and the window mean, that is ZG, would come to 1.62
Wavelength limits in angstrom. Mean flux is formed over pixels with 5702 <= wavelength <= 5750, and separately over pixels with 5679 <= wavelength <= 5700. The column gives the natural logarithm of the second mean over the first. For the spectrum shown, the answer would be -0.006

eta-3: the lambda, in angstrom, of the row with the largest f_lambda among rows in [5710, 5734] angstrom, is 5716.79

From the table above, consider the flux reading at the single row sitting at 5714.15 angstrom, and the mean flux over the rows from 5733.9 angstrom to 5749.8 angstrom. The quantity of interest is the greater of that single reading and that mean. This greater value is 0.99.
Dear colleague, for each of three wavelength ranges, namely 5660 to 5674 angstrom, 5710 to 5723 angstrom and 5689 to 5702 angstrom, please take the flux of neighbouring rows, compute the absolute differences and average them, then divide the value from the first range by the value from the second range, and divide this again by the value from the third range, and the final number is 34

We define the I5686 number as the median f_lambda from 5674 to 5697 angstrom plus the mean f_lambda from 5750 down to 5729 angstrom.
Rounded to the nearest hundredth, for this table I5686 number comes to 1.94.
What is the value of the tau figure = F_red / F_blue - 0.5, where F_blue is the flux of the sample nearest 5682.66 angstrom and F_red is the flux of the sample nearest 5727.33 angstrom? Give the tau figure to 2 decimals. 0.43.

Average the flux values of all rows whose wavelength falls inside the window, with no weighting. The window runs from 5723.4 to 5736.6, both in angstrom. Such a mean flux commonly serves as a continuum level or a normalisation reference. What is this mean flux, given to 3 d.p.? 0.917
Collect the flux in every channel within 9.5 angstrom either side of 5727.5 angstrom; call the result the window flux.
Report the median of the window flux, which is 0.92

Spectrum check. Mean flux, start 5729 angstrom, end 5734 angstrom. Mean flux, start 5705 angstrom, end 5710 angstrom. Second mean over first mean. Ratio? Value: 0.96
